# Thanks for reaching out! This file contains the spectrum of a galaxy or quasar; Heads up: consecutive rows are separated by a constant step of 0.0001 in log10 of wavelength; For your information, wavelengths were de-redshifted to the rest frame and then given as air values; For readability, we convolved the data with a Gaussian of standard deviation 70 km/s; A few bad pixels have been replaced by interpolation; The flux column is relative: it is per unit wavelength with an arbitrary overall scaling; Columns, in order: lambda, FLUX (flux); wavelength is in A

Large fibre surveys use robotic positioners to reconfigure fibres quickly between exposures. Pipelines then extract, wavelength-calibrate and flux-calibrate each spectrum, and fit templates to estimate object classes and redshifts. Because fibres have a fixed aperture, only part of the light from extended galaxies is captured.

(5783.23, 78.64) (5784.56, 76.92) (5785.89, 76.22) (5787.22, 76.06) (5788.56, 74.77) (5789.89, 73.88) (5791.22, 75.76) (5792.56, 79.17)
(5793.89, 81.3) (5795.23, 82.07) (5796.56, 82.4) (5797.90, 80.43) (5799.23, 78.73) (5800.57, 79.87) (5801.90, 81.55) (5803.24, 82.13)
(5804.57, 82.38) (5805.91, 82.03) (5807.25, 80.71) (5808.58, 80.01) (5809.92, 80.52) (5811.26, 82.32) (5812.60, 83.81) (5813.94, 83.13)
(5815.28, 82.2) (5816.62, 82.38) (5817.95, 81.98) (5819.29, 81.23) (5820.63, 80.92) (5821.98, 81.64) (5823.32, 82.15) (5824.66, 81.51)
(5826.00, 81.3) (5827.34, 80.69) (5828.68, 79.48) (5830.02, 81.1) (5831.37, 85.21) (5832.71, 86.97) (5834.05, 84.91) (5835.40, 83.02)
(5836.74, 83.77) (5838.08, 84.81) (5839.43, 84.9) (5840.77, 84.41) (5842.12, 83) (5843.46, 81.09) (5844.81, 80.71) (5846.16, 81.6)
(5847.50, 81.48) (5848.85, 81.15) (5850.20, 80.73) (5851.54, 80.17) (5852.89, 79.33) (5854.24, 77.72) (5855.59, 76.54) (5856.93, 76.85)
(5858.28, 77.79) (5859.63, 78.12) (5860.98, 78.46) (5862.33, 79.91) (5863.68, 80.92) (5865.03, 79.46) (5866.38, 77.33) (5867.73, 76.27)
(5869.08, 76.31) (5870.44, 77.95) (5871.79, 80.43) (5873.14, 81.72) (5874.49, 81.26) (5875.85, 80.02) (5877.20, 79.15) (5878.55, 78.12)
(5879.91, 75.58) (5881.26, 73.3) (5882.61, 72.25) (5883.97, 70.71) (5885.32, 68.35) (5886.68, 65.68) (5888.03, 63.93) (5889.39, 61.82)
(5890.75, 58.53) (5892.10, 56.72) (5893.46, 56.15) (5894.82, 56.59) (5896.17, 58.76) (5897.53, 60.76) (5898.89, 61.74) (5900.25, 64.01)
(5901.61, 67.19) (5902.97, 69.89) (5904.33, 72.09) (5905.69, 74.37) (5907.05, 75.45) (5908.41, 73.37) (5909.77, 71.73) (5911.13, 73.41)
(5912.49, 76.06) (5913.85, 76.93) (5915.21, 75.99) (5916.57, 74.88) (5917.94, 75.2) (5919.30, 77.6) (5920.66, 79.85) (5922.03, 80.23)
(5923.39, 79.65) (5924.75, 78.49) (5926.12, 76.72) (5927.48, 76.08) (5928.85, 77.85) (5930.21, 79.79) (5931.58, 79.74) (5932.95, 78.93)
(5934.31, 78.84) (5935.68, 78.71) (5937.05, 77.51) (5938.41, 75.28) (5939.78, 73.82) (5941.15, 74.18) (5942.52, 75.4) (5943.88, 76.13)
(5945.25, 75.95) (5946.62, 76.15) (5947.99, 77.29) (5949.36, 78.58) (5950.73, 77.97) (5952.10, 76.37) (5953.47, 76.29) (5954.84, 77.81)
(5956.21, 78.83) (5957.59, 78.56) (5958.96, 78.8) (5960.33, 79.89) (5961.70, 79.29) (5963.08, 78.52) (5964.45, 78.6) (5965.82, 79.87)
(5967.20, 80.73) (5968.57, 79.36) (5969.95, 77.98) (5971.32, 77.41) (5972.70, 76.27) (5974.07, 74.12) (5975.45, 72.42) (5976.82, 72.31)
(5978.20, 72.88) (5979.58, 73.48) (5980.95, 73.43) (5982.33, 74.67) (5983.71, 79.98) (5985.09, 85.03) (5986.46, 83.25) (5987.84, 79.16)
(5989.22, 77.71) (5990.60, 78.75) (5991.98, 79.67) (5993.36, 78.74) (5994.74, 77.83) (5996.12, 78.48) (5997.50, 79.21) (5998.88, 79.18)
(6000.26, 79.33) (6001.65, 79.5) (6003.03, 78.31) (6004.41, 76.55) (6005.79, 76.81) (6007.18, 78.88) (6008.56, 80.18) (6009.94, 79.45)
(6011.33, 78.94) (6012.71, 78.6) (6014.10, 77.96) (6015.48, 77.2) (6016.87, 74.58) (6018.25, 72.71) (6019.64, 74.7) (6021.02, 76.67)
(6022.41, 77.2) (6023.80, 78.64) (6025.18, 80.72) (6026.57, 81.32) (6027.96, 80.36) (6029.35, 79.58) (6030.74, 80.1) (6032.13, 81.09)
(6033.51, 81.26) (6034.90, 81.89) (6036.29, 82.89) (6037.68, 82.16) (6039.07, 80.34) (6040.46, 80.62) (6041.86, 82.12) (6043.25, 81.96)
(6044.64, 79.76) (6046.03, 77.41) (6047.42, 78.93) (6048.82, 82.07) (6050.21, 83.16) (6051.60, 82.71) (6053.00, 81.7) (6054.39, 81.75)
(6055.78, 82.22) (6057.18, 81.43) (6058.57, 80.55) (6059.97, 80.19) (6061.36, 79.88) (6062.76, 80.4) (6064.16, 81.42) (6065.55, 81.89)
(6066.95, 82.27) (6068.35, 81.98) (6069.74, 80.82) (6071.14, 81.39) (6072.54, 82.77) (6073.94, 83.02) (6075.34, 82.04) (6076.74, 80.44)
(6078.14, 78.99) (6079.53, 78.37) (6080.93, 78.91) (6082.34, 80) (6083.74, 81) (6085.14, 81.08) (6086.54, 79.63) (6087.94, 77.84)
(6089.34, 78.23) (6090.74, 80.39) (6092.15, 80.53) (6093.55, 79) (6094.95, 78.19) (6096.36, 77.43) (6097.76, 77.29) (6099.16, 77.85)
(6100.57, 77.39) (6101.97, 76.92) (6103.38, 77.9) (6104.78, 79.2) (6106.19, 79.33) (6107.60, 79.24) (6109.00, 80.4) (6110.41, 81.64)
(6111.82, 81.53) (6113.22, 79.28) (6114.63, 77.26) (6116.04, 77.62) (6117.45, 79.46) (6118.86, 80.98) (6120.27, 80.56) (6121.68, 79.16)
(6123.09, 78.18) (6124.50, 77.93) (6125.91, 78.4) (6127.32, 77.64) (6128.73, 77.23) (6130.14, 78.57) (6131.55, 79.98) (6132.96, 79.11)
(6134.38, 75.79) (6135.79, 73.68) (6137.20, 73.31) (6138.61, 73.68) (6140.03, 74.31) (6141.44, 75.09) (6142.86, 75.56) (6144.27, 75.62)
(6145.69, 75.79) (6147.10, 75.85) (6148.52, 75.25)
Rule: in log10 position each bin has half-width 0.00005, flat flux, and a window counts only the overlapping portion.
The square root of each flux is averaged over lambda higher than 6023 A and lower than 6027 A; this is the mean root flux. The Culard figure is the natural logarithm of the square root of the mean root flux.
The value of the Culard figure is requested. 1.10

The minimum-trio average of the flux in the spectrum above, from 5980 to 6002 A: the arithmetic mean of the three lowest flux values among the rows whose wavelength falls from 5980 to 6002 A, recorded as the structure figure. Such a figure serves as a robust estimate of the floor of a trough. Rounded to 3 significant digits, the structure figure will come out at 75.3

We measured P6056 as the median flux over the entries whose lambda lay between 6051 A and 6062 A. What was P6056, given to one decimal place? 81.6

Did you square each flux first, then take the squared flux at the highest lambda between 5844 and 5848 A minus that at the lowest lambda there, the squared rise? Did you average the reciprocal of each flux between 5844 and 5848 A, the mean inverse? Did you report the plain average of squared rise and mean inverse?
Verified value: 62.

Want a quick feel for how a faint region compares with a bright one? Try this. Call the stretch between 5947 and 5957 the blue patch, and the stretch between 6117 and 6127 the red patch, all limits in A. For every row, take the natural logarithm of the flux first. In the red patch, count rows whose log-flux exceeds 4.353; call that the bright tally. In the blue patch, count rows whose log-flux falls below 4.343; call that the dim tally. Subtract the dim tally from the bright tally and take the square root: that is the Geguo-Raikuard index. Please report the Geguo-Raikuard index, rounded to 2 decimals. 2.24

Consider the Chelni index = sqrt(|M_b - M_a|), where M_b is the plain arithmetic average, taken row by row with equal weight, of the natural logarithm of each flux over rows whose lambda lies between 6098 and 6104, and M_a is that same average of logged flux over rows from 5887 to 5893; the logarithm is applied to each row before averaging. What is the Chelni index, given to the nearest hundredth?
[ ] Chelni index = 0.50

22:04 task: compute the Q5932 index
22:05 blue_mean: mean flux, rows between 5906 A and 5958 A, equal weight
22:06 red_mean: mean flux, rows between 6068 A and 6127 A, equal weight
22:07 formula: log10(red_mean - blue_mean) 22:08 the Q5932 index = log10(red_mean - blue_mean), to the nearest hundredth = 0.42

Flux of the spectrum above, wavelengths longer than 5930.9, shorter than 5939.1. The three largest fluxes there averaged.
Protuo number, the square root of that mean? 8.90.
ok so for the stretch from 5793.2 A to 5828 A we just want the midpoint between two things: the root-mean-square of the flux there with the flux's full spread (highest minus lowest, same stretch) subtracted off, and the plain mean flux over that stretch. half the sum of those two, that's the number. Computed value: 79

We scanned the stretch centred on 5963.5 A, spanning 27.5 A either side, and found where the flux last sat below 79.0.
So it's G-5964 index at 5990.60 A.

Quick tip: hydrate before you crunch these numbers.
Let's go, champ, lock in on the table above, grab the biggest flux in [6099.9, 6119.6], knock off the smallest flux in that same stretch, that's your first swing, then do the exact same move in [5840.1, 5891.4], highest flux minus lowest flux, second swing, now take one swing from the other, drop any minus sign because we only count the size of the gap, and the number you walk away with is 21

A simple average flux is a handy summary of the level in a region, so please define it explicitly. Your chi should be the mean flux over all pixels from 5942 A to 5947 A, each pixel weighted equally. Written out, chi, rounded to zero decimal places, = 76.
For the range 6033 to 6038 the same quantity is 82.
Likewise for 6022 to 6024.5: 78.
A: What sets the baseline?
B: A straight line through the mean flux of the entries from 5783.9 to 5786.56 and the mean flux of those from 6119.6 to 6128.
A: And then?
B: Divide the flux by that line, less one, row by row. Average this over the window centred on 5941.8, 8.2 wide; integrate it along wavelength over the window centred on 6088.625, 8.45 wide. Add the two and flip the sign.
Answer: -0.10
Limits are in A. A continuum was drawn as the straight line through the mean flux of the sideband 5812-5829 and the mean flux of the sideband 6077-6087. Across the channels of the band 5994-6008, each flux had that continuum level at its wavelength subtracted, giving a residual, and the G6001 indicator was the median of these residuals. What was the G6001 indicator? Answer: -1.7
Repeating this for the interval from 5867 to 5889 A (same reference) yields -5.1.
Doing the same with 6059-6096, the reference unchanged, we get 0.7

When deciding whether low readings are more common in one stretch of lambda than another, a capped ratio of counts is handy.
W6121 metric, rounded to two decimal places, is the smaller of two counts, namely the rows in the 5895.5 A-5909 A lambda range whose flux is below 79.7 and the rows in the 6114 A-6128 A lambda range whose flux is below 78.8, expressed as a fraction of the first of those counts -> 0.60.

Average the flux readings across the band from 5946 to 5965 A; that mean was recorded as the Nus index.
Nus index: 78.1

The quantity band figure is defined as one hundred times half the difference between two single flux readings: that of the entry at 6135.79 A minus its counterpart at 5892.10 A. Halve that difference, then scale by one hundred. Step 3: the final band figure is 848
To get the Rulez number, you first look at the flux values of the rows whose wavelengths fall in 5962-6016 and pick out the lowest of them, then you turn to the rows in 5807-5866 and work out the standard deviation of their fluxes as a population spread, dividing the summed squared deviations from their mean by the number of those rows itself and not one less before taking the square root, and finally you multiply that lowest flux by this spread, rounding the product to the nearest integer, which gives 163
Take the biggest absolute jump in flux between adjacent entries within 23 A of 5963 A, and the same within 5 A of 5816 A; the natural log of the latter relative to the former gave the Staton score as -1.3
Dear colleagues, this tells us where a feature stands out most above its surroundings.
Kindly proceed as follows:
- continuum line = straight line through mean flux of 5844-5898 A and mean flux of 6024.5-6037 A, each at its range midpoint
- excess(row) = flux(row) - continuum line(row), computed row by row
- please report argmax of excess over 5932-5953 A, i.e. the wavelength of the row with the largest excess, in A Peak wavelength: 5932.95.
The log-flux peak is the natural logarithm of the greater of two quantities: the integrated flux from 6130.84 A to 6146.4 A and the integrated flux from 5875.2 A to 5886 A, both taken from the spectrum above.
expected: 7.07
